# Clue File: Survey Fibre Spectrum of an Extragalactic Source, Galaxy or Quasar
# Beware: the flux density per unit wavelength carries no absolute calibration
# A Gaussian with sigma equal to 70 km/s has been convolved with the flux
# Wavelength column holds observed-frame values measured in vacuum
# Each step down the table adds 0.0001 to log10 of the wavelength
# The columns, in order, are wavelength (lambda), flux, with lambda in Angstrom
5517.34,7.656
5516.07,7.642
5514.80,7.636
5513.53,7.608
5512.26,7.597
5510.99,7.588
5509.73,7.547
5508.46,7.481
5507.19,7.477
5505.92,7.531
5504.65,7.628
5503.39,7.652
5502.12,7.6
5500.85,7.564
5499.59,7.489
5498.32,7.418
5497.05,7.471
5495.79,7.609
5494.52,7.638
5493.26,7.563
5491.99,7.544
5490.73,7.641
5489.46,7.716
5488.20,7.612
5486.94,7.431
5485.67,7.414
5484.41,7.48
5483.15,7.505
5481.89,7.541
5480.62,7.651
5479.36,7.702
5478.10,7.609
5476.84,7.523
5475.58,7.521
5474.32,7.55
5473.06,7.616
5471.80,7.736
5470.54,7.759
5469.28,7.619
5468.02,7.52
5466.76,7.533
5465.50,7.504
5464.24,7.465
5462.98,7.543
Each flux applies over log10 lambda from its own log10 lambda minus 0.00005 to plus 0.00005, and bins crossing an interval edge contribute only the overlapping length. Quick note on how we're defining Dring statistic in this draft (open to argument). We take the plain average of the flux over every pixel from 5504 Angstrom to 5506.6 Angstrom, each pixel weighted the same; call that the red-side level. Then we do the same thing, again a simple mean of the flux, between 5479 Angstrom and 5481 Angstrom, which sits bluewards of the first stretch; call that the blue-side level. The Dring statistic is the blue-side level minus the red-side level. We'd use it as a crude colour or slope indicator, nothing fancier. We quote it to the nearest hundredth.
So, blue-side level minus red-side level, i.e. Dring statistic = 0.10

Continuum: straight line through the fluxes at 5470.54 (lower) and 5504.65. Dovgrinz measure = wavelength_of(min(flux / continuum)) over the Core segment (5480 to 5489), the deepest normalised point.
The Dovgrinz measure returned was 5485.67 Angstrom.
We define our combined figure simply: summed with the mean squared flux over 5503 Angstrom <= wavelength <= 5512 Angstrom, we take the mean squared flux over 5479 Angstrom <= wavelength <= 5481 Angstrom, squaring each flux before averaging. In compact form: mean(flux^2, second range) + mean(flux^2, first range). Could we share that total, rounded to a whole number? 116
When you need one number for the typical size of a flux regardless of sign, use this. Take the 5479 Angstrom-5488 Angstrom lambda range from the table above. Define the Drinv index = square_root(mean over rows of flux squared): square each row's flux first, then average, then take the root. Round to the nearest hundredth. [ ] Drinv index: 7.53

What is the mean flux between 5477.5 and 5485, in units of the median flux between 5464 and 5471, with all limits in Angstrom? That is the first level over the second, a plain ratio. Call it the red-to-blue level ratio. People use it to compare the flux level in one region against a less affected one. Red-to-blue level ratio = 1.01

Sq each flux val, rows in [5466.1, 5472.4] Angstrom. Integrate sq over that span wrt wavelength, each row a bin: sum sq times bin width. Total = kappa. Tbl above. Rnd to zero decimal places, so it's 367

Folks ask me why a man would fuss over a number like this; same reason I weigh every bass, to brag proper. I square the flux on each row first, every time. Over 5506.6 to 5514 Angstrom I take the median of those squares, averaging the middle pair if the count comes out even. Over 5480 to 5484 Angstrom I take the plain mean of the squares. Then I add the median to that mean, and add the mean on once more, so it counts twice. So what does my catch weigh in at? 172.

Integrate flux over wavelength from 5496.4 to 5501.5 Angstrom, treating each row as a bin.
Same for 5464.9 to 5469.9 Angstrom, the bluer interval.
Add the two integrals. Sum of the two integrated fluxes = 75.9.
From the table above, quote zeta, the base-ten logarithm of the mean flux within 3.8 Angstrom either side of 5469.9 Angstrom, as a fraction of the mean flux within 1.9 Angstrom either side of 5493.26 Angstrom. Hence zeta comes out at 0.003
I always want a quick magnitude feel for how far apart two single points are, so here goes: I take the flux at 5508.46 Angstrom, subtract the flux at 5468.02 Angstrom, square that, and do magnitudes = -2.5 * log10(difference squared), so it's 7.0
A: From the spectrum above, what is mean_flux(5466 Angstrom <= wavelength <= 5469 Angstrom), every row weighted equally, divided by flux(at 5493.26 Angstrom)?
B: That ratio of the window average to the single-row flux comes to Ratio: 0.995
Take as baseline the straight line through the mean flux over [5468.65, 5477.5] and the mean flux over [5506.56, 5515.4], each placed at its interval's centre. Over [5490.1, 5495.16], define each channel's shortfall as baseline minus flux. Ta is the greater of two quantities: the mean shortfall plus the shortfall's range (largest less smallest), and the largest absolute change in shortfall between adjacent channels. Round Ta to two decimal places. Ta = 0.10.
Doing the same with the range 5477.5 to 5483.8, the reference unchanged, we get 0.20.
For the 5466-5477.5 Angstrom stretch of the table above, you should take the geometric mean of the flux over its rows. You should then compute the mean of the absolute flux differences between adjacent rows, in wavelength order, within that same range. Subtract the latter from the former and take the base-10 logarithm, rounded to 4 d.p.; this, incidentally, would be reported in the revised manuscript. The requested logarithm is 0.8771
